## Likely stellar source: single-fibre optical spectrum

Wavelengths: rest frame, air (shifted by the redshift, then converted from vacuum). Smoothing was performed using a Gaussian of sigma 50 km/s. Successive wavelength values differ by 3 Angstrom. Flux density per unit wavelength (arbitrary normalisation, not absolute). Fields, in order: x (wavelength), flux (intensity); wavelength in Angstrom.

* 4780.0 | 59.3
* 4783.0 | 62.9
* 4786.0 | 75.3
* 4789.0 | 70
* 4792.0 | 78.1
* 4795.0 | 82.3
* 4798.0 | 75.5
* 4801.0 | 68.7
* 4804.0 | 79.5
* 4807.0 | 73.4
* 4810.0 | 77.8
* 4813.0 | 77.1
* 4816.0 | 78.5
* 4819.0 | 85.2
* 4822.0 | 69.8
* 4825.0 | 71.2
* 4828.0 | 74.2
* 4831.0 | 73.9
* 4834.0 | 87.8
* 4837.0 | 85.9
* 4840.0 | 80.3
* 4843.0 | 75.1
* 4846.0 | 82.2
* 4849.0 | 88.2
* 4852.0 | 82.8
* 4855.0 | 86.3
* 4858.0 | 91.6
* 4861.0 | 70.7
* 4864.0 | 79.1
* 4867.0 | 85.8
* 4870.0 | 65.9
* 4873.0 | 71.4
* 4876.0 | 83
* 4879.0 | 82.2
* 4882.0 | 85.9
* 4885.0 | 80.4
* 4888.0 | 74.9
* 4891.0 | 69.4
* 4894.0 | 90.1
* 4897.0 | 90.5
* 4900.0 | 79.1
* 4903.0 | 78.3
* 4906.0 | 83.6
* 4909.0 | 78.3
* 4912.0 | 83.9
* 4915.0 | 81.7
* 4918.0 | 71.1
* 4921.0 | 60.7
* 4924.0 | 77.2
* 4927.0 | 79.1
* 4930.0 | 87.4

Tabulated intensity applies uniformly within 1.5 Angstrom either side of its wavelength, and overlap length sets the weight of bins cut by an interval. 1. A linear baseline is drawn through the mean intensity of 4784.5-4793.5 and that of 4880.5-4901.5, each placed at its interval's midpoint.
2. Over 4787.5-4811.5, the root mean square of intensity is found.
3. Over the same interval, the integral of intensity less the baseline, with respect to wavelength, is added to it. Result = 87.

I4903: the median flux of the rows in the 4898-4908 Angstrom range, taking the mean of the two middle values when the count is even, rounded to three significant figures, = 79.1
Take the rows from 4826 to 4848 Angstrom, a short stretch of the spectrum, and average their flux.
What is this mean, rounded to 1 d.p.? 79.9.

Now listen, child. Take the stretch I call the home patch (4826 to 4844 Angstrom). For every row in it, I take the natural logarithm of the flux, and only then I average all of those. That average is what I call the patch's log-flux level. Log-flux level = 4.37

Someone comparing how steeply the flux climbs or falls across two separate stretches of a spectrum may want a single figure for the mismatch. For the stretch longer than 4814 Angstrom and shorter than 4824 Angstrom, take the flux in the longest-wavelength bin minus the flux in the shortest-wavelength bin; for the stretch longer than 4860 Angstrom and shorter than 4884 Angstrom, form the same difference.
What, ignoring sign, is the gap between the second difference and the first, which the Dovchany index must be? 24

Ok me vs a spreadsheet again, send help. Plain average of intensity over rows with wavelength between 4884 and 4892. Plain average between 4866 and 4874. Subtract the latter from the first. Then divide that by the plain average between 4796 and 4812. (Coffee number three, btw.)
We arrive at 0.01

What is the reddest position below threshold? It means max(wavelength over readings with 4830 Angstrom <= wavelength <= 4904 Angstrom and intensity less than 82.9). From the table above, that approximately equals 4903.0 Angstrom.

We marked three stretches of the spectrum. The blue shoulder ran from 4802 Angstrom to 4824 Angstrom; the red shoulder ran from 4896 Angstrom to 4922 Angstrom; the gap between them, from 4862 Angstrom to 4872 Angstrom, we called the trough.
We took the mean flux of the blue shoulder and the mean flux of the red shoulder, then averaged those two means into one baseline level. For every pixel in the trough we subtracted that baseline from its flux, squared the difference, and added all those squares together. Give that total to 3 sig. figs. 208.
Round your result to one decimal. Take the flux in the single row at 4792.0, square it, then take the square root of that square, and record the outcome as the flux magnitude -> 78.1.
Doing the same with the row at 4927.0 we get 79.1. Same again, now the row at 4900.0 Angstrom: 79.1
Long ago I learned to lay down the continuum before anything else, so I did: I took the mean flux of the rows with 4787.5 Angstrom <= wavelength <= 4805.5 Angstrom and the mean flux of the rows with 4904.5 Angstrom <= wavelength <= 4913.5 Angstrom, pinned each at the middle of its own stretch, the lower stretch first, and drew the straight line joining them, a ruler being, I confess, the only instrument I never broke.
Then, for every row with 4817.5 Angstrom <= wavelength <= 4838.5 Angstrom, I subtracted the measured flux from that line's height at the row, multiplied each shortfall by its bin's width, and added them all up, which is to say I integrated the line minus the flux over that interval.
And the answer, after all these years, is -18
